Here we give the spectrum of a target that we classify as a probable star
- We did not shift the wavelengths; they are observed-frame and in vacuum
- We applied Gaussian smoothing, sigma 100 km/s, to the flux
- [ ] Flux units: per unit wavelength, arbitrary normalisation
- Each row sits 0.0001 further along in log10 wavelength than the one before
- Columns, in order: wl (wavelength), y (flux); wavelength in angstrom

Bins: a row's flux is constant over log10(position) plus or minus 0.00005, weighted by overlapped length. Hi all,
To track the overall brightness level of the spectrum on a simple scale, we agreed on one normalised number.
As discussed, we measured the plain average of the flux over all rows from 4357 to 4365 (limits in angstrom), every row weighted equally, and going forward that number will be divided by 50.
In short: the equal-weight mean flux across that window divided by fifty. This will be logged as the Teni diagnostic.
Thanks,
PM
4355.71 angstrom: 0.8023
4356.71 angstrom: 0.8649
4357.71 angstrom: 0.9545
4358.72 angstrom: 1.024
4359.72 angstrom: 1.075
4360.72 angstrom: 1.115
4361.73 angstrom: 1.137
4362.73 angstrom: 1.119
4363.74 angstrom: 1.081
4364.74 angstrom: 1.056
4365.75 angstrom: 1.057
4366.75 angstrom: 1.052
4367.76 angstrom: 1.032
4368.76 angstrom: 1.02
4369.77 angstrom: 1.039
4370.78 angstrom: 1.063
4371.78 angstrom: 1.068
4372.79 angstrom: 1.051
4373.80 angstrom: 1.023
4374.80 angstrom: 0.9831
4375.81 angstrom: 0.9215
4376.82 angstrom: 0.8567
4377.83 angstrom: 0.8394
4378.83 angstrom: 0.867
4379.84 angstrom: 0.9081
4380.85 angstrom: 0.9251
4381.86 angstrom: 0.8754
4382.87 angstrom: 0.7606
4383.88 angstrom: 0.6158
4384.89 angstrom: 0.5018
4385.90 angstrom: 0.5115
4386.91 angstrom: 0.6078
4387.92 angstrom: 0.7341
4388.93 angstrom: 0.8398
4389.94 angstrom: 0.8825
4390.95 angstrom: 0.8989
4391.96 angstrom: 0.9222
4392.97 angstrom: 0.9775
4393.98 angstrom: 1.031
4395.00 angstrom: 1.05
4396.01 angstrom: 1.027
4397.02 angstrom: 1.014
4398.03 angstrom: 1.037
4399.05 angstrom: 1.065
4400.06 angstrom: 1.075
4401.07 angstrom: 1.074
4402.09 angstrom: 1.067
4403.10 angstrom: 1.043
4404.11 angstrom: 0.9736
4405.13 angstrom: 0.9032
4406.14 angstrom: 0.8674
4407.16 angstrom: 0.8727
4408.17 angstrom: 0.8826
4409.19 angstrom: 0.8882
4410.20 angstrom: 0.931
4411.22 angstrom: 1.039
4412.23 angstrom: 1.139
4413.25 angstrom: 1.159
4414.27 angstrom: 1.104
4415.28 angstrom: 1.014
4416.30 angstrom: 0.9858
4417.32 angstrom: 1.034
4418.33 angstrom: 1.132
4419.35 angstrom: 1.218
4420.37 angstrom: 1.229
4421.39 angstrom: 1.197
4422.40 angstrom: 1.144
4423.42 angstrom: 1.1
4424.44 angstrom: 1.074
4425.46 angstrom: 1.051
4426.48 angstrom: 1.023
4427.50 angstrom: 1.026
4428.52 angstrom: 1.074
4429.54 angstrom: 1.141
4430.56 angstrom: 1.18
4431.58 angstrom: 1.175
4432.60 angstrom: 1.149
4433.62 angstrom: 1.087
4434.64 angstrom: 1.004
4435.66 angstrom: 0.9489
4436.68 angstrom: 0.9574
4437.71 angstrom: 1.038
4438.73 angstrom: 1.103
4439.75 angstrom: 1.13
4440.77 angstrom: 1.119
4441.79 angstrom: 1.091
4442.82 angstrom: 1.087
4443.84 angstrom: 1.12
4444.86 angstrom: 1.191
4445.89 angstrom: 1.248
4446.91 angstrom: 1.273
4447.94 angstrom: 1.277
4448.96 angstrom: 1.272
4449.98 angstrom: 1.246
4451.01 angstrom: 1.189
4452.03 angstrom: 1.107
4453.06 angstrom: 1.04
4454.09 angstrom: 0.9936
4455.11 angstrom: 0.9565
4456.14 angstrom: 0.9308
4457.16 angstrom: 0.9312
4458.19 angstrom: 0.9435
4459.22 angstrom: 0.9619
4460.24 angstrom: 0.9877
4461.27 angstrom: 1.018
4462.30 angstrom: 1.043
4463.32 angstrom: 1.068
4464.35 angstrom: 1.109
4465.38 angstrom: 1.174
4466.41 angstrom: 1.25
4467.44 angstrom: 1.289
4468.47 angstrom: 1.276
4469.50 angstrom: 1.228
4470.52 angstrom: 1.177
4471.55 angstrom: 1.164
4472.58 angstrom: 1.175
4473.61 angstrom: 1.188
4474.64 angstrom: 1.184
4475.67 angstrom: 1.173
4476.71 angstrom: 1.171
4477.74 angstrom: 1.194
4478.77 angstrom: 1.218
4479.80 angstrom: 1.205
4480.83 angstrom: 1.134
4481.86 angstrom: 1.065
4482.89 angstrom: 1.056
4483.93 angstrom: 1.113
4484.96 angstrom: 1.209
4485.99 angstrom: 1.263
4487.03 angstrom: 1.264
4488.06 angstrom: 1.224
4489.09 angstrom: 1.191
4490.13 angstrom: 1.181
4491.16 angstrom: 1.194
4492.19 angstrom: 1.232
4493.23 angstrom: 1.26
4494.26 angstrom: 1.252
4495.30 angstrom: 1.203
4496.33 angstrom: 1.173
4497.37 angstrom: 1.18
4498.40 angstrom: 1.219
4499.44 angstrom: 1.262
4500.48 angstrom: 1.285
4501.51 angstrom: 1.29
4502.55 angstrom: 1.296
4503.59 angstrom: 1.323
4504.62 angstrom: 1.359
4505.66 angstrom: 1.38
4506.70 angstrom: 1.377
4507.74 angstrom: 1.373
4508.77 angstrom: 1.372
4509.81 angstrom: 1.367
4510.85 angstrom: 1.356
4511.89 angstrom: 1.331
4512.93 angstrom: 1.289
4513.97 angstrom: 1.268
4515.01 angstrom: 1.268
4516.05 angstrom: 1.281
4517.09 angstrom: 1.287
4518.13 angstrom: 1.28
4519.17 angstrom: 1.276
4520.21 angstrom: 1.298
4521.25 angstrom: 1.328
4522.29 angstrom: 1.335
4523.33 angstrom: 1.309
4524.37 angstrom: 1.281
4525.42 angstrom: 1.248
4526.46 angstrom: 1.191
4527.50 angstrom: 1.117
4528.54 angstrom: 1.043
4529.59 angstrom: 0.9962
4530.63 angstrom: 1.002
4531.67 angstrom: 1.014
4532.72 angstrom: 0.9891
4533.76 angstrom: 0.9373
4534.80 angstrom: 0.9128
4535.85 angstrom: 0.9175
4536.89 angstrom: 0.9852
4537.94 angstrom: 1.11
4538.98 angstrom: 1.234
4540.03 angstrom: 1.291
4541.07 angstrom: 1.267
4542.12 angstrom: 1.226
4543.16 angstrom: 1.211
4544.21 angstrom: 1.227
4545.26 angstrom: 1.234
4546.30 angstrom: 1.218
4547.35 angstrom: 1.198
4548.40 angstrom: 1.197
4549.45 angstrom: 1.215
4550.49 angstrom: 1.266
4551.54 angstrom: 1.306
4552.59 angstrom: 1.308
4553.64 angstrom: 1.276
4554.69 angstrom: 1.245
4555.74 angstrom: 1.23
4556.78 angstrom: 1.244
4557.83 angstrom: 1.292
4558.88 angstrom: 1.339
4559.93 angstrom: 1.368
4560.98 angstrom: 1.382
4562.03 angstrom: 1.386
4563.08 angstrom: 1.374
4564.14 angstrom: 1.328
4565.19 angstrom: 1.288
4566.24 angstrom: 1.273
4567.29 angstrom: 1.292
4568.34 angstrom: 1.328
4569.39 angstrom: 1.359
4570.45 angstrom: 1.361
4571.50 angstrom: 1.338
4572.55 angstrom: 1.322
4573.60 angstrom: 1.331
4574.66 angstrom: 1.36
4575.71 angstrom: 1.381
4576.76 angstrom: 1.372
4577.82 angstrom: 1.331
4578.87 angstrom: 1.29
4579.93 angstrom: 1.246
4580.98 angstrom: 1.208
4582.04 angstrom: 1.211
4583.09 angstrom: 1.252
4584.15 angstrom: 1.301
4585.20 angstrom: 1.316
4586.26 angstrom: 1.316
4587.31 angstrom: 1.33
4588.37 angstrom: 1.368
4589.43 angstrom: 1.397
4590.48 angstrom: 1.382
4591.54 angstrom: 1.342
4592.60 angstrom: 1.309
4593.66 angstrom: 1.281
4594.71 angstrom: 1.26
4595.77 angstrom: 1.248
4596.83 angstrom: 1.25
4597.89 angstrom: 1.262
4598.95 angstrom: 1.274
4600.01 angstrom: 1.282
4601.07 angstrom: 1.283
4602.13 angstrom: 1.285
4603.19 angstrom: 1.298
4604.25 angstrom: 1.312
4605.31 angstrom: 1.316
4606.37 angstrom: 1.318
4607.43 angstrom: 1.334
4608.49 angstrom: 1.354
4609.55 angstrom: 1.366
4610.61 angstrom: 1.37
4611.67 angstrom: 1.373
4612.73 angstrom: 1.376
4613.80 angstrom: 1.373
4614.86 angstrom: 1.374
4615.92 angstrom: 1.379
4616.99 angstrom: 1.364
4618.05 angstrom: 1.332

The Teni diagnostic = 0.021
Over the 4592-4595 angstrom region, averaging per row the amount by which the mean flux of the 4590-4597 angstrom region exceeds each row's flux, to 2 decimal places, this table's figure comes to 0.01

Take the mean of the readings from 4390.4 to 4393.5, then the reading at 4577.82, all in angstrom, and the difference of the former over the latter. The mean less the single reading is -0.40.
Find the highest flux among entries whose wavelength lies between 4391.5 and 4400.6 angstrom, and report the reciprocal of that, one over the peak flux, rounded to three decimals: 0.930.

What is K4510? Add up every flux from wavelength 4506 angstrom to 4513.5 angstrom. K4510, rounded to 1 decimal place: 9.5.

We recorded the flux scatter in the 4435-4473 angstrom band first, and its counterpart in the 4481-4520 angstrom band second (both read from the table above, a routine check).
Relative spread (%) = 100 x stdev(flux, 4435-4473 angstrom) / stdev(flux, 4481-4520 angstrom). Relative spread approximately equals 142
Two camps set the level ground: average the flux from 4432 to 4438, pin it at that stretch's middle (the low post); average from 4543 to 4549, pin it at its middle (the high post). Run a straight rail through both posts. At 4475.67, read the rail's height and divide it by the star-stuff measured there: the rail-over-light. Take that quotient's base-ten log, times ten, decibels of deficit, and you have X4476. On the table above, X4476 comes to -0.29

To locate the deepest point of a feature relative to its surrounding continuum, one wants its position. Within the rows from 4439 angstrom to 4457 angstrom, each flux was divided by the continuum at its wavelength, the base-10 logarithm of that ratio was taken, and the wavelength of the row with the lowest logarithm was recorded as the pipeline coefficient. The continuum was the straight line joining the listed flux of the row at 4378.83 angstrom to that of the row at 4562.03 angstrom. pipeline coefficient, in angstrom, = 4456.14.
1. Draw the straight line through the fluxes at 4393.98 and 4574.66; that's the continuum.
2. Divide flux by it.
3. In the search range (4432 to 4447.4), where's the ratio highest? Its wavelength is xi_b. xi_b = 4446.91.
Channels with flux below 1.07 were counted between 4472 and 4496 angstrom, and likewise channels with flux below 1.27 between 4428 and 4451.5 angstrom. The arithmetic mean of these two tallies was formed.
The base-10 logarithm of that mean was 1.04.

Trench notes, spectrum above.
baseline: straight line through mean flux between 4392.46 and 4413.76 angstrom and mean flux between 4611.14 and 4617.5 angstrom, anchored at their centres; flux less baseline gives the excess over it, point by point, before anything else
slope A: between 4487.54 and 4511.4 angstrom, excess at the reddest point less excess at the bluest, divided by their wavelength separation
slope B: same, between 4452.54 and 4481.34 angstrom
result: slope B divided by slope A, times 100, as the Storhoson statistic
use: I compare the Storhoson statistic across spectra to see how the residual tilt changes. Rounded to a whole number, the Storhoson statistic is 41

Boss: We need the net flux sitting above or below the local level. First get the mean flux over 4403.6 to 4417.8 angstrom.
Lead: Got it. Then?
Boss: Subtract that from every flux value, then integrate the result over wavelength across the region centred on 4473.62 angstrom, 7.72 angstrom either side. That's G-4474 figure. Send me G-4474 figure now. 3.3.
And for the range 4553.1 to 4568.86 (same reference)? 5.1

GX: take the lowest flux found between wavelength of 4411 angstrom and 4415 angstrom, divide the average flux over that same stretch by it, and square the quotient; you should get 1.14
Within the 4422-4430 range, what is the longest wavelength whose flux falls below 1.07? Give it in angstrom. 4427.50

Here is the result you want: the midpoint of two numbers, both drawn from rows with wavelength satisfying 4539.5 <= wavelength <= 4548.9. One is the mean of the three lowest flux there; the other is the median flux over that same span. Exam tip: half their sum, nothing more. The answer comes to 1.21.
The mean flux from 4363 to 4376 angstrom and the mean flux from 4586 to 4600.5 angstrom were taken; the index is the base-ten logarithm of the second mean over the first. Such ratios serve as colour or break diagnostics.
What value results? 0.10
